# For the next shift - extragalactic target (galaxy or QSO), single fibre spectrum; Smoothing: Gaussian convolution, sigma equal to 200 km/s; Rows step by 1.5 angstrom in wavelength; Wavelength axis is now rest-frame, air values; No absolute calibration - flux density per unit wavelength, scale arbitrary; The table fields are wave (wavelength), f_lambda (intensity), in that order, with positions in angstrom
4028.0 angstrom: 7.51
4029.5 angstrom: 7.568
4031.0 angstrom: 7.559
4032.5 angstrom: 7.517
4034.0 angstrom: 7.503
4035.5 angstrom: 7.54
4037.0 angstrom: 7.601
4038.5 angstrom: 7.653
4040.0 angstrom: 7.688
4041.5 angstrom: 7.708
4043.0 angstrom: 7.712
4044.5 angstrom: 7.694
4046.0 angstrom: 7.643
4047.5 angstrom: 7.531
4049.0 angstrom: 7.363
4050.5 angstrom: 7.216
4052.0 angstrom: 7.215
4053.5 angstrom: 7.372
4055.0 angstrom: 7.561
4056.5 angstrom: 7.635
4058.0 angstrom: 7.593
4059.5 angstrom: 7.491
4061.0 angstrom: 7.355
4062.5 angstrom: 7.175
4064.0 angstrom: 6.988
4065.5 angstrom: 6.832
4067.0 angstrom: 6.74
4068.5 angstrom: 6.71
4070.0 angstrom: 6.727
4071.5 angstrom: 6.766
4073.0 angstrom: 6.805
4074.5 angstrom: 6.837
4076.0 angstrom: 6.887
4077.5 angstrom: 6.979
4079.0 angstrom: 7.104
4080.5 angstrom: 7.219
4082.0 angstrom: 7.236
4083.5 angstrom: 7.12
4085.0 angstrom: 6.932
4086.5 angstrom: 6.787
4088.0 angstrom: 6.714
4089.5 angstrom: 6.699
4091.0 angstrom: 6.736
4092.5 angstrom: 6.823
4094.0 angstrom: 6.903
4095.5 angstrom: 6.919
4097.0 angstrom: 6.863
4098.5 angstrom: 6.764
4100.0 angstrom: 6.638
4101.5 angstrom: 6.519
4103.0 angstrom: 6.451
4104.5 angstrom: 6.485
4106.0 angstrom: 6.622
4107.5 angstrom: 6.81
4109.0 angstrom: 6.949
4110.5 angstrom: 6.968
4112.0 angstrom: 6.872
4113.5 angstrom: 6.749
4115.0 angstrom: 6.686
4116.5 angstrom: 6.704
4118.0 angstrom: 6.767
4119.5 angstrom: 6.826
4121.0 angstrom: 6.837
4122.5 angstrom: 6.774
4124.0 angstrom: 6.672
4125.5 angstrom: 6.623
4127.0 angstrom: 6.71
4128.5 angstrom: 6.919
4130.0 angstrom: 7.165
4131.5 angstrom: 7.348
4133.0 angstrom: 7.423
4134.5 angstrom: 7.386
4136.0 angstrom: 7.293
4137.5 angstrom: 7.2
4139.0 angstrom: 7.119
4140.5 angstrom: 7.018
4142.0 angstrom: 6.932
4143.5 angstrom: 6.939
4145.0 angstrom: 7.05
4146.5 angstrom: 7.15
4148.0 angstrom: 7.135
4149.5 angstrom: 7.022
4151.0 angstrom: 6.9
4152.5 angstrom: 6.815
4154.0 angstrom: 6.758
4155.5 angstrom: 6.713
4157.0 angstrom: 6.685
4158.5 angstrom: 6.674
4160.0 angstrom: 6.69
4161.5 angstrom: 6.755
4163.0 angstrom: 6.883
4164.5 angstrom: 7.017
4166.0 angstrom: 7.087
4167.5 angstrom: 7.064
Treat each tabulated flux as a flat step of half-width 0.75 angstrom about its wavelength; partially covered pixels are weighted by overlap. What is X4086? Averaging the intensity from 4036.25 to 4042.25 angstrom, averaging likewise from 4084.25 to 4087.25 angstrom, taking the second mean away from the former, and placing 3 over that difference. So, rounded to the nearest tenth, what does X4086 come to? 3.7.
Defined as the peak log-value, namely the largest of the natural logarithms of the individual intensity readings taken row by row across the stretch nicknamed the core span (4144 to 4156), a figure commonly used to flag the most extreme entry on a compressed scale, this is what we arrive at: 1.967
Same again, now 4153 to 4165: 1.948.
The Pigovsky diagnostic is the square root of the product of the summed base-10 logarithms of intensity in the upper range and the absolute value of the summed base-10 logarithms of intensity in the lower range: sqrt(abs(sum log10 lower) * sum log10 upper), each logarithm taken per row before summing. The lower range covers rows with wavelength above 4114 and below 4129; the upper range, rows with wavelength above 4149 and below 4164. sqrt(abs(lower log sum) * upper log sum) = 8.31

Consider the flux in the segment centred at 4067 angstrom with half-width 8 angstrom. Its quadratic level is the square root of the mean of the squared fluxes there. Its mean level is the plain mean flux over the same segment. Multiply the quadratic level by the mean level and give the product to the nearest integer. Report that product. 48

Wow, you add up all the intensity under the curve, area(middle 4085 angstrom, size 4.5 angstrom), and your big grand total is 31.3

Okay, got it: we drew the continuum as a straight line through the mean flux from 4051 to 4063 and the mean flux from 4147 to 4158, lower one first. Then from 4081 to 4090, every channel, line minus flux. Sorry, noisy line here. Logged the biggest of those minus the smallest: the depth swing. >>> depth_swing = 0.49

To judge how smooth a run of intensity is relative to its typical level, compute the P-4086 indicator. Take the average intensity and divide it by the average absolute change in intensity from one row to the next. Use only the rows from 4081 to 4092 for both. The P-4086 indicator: 72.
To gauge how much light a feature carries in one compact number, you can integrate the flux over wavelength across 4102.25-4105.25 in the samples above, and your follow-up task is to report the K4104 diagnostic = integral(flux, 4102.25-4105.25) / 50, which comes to 0.39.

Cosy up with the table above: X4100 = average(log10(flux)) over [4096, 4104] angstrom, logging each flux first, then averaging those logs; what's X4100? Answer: 0.823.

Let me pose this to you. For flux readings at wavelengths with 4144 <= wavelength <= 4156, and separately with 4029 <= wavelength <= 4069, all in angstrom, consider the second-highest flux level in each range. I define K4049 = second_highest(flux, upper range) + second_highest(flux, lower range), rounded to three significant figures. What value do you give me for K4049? 14.8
